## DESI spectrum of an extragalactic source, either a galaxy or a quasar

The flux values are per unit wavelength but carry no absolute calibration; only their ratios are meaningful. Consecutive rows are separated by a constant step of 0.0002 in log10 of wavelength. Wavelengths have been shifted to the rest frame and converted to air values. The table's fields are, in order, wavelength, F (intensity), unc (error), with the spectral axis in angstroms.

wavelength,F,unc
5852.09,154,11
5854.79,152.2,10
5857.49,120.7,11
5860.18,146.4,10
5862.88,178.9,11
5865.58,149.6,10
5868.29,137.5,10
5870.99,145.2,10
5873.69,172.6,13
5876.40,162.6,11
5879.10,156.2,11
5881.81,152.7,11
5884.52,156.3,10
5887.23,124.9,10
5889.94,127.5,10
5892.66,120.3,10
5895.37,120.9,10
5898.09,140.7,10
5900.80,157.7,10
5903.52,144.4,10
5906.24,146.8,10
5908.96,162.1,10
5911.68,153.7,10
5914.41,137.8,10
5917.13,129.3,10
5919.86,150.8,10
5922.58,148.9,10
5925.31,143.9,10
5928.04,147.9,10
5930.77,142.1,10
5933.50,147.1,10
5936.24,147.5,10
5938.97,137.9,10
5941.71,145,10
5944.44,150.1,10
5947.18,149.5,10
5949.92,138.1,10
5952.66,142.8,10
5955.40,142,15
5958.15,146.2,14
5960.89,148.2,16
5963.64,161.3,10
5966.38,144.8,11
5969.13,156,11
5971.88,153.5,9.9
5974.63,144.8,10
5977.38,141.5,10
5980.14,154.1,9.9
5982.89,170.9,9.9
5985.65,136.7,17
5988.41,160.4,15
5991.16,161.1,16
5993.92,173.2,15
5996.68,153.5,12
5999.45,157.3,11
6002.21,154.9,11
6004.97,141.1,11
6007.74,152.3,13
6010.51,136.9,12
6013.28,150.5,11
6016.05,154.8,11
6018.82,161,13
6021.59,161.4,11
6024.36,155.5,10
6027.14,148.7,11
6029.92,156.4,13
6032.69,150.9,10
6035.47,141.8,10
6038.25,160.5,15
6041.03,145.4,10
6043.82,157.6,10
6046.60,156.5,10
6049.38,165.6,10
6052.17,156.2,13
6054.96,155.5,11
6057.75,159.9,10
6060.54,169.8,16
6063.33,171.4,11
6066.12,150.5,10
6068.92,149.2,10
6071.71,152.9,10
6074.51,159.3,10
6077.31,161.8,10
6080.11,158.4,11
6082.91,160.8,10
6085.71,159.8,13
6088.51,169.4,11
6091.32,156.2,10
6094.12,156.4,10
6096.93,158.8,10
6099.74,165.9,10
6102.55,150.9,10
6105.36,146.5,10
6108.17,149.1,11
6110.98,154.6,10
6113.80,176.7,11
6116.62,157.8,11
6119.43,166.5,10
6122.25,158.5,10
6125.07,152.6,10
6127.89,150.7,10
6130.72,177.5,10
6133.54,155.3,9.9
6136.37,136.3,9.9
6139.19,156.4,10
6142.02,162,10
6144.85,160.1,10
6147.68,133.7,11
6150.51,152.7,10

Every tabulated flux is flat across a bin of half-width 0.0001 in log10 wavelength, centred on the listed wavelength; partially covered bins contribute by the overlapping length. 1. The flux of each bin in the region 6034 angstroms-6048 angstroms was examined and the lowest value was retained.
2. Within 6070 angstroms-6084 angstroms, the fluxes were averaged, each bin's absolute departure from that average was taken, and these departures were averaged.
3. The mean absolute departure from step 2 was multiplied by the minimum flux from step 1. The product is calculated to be 339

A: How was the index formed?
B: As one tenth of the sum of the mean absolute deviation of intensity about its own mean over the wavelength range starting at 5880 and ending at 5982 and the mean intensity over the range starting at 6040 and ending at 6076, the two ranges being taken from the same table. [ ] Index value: 16.5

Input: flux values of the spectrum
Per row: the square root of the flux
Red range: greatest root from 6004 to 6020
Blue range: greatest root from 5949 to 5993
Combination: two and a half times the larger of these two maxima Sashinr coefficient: 32.7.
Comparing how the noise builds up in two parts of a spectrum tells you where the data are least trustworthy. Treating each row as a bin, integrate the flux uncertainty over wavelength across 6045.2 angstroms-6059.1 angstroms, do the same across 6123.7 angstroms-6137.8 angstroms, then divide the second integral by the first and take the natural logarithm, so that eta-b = -0.07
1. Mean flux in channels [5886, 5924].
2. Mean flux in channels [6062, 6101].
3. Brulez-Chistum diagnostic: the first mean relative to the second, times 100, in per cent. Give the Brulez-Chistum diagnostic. 88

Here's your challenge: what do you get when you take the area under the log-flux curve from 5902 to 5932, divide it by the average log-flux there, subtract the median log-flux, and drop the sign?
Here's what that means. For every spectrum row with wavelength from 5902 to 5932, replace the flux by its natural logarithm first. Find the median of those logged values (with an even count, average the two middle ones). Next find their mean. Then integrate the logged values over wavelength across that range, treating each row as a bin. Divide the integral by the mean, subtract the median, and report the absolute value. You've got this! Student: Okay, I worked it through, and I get 25.0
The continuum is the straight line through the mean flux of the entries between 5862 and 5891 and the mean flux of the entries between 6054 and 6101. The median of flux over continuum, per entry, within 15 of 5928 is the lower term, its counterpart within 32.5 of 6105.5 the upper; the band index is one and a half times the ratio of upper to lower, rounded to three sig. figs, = 1.56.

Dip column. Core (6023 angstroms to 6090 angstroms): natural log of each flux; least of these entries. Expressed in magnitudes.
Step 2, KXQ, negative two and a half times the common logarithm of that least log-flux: -1.74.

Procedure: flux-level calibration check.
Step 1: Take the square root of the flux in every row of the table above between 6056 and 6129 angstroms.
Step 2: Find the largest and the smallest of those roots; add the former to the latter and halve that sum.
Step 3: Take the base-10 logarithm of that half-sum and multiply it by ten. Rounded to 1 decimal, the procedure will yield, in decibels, 11.0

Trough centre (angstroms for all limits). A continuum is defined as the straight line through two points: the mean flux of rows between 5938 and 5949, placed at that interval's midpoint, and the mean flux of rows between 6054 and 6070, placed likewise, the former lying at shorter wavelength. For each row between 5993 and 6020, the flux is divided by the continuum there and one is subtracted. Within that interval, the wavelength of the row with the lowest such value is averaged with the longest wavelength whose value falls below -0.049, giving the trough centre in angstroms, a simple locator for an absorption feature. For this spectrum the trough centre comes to 6010.5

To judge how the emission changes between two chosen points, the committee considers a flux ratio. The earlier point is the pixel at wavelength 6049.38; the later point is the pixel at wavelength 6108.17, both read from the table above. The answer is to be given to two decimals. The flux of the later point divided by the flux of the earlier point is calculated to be 0.90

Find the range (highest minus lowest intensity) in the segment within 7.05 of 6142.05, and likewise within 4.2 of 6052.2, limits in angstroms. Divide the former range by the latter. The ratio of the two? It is 2.8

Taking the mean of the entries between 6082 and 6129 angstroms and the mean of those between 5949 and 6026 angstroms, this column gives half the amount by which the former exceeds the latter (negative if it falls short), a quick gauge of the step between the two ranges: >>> 3.2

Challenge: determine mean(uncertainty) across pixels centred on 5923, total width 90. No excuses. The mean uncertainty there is 10.5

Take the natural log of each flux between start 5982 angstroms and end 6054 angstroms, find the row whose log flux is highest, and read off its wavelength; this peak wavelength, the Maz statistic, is 5993.92 angstroms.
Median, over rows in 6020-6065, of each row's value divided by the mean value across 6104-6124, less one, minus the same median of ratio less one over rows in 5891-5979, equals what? 0.068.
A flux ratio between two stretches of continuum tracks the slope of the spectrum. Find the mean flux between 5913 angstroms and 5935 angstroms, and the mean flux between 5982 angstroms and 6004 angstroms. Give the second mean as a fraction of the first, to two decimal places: 1.10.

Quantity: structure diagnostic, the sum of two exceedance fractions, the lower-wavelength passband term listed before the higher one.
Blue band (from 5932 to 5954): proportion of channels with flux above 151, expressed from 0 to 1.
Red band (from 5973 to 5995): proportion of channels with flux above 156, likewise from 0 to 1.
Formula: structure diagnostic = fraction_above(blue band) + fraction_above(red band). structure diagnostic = 0.50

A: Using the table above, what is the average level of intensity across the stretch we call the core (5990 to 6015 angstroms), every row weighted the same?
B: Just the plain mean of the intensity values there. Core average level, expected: 153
